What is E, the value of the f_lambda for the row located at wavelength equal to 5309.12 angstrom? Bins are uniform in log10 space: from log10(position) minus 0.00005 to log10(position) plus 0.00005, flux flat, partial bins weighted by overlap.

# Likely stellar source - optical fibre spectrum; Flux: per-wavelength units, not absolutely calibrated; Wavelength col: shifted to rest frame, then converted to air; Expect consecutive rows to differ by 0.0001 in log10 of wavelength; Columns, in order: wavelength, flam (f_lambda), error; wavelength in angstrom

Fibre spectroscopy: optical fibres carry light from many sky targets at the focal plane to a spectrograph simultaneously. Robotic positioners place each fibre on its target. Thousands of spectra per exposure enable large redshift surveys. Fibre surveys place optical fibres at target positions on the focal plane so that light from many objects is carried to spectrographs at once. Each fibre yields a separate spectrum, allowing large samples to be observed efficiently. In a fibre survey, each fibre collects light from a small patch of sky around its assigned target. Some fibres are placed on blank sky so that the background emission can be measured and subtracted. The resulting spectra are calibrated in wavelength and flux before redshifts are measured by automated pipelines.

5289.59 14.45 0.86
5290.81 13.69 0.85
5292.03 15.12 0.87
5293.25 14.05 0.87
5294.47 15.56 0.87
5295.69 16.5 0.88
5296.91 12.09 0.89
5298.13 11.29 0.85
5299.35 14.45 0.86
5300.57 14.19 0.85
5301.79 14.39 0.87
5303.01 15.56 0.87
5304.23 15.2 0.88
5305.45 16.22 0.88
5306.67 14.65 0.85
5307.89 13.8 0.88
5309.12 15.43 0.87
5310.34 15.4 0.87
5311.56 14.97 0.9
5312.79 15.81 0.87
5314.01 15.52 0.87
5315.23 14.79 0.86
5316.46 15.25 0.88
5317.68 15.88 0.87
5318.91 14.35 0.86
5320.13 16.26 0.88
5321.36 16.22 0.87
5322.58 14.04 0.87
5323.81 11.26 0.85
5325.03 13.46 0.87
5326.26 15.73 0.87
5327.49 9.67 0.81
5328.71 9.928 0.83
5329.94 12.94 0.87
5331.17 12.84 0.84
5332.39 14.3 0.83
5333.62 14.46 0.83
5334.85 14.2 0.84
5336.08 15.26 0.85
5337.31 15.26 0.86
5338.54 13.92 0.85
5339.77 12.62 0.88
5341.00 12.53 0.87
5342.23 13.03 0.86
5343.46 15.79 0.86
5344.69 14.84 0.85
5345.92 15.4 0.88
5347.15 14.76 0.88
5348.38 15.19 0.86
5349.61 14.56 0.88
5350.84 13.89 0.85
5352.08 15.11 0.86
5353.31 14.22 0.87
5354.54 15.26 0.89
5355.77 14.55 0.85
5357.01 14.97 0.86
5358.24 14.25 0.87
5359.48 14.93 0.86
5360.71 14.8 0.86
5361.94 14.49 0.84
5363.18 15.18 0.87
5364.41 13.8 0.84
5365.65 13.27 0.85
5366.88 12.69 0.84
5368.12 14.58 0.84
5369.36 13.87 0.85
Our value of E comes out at 15.43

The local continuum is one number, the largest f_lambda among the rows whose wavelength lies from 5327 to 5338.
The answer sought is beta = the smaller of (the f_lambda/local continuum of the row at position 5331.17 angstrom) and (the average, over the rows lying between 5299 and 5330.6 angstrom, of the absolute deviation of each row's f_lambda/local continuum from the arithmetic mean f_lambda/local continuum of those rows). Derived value 0.082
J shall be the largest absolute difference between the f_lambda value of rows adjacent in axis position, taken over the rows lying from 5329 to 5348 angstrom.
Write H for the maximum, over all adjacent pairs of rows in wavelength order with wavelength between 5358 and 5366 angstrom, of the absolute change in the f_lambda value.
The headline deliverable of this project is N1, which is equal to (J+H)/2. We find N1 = 2.07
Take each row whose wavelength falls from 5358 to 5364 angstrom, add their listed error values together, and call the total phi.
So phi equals 4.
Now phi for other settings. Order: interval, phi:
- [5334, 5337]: 2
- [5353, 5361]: 6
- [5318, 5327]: 6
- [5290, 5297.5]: 5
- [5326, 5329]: 3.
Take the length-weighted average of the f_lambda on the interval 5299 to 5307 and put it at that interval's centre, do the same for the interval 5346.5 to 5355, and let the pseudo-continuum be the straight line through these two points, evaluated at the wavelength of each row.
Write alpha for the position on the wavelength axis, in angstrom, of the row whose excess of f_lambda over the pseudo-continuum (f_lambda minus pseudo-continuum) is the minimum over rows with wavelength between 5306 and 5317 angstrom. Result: 5307.89 angstrom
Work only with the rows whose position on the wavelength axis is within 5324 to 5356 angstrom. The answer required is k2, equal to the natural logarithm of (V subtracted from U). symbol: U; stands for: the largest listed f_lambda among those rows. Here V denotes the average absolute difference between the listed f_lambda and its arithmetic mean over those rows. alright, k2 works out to 2.68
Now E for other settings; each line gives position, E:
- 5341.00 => 12.53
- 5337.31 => 15.26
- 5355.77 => 14.55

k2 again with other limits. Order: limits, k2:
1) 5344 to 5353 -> 2.71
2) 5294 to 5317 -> 2.75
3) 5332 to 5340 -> 2.68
